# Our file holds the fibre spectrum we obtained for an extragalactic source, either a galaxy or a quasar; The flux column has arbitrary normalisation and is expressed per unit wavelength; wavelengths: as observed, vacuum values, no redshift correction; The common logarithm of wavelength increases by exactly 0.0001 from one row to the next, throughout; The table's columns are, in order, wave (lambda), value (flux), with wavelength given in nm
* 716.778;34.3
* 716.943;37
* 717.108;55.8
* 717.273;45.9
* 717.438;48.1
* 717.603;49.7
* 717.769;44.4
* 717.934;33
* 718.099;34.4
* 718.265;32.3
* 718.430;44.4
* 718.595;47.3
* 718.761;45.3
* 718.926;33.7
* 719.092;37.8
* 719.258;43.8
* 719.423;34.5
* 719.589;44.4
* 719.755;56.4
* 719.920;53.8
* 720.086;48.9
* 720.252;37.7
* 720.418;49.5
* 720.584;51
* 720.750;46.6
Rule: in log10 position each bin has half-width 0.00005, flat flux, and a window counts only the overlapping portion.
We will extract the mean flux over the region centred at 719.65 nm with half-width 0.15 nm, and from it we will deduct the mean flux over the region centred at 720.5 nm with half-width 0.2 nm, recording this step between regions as 0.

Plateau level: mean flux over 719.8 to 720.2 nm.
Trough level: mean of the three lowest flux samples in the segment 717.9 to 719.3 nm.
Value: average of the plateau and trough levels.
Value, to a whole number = 42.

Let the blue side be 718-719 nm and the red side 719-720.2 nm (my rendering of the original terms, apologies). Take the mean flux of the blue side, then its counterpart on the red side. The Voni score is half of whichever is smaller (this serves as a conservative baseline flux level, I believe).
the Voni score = 19.8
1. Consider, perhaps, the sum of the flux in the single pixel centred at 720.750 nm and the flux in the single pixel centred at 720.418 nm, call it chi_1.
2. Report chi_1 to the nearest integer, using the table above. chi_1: 96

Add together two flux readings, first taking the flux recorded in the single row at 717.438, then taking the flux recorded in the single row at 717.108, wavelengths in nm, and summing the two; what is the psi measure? 104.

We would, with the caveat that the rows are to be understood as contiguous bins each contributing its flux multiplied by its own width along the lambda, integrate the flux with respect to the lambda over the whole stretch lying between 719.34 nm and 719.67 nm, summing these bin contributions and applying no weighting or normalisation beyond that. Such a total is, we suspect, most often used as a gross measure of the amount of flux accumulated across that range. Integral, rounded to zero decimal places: 13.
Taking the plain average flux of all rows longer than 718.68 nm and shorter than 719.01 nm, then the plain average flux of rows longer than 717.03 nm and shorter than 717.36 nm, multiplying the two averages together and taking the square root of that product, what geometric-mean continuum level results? 45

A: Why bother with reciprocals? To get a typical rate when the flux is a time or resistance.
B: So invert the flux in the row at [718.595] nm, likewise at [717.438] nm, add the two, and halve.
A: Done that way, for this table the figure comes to 0.0210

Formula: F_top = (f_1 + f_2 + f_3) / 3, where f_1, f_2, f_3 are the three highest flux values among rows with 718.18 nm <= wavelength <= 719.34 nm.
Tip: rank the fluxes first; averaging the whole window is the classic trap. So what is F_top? 45.7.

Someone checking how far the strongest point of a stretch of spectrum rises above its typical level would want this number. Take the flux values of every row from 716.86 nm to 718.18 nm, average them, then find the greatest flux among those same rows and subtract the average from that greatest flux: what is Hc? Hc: 12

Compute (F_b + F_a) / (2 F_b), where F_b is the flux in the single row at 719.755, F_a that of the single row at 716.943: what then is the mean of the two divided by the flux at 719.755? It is 0.83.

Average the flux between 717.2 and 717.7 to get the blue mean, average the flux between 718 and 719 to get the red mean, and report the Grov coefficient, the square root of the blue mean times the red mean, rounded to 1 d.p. 43.5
